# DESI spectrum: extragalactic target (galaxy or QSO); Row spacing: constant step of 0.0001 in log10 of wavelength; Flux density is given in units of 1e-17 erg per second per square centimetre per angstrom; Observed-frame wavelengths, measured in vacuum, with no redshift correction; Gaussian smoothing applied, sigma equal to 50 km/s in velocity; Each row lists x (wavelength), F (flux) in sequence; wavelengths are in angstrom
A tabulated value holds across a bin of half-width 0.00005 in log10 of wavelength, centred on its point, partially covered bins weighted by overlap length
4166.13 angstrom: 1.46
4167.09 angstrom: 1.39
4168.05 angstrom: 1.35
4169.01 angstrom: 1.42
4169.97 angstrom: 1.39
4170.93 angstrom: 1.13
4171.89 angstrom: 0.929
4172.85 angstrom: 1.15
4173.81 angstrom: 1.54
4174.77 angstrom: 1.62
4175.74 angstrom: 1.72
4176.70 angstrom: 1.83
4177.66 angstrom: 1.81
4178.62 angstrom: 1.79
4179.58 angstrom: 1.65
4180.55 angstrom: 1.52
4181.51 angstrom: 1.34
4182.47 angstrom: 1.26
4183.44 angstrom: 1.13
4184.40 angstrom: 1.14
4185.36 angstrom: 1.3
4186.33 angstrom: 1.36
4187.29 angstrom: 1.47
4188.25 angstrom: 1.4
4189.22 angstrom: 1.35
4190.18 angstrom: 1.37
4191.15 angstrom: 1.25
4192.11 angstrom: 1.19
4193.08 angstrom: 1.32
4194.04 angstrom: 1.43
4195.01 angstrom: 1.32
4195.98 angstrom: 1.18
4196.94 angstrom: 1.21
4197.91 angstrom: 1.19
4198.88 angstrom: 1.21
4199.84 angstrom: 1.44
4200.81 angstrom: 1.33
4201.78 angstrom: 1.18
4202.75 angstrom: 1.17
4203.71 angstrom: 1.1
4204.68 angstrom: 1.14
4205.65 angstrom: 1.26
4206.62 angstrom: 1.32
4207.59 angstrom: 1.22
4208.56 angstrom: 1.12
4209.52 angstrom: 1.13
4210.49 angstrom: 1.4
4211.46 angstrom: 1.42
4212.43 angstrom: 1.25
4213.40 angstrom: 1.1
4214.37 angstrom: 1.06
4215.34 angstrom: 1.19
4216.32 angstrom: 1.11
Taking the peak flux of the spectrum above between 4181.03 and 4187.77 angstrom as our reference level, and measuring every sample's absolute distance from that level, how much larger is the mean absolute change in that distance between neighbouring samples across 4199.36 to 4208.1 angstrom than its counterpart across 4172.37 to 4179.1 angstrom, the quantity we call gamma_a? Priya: -0.014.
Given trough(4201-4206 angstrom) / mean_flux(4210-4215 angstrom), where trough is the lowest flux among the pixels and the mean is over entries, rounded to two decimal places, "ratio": 0.88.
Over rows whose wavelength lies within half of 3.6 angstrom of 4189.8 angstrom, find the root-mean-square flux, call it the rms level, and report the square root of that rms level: 1.16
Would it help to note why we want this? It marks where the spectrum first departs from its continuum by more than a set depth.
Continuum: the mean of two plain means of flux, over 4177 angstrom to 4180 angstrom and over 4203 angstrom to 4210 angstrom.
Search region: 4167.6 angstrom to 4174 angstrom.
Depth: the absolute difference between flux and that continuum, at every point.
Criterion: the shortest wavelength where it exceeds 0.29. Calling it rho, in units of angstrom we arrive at 4170.93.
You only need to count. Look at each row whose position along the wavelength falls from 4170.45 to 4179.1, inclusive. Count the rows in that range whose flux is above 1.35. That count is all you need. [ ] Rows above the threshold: 6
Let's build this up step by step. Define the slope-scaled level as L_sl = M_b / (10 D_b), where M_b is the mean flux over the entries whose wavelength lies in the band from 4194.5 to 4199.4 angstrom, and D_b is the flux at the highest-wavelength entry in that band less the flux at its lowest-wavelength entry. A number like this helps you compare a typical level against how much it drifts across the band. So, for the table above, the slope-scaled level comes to -1.1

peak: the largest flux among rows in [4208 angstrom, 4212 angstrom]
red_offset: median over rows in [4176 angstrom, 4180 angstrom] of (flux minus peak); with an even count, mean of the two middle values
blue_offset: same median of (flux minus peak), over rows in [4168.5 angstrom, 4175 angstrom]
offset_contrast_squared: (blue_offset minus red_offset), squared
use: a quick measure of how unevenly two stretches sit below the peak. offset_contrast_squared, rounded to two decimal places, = 0.17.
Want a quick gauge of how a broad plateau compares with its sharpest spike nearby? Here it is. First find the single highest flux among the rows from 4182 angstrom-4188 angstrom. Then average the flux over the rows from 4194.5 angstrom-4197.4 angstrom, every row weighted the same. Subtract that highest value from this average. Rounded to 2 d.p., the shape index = -0.23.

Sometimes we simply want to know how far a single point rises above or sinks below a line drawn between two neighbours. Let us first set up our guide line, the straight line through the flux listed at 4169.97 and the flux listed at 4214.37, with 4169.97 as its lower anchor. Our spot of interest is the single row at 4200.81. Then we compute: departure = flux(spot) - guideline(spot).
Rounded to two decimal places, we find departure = 0.17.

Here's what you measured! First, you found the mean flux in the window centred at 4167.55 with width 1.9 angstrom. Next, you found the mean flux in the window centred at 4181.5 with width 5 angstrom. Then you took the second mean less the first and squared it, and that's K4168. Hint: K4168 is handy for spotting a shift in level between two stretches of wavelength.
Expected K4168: 0.000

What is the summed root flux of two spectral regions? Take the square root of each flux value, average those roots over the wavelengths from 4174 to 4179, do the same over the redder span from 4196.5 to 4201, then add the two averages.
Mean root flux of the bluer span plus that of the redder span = 2.45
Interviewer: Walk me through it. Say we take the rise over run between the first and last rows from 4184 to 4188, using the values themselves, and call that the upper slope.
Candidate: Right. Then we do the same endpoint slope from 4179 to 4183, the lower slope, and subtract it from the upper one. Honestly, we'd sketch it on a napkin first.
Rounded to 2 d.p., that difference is 0.25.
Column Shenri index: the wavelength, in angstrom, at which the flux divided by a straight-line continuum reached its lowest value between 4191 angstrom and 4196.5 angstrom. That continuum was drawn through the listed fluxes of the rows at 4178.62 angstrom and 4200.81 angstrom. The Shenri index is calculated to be 4192.11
